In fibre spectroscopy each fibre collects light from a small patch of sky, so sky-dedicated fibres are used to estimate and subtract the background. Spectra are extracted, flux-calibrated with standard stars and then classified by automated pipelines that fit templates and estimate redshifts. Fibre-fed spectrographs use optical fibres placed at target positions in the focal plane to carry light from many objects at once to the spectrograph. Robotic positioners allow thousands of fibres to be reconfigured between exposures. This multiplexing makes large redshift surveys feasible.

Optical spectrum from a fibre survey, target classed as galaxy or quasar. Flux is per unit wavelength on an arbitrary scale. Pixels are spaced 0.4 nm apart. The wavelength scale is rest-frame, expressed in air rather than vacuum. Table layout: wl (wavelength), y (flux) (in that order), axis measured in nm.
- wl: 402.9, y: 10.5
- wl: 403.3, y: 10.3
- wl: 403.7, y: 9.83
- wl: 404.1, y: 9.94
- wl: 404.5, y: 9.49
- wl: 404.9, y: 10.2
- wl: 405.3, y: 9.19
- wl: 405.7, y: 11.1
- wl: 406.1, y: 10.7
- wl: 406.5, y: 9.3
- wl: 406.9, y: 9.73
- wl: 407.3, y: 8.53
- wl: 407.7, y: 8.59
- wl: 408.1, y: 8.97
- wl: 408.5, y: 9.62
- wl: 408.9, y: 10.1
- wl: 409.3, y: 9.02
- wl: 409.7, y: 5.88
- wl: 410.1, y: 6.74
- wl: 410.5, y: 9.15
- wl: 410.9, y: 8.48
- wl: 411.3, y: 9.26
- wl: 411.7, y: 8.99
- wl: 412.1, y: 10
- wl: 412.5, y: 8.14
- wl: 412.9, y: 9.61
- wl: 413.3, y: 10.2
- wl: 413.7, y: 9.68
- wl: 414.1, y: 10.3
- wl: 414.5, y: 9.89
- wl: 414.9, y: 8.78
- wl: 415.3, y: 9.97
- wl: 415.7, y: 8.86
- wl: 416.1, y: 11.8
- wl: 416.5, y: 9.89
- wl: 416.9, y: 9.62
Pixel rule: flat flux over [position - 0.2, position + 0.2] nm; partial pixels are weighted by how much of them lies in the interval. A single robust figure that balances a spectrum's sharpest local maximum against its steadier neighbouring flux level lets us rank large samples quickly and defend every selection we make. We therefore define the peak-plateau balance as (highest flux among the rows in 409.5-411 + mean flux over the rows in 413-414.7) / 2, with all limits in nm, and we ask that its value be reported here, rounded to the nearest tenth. 9.6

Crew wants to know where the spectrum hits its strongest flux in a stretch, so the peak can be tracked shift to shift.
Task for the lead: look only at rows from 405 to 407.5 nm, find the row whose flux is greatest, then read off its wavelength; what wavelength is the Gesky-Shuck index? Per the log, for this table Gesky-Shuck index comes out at 405.7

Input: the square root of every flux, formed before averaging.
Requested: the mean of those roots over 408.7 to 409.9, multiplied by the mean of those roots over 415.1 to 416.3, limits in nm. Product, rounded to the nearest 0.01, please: 9.15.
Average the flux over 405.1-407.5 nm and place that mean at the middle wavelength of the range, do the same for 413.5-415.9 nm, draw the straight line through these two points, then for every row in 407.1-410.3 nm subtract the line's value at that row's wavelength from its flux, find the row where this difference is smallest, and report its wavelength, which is 409.7 nm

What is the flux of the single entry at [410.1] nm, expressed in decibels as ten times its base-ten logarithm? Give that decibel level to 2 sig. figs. 8.3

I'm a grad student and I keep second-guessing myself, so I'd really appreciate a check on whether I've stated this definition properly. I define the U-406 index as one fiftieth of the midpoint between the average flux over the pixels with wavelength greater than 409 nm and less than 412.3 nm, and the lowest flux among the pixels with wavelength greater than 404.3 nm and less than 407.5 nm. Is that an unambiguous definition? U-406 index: 0.170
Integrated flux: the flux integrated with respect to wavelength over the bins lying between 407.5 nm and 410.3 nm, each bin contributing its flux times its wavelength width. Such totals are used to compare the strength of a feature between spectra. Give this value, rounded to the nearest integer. 24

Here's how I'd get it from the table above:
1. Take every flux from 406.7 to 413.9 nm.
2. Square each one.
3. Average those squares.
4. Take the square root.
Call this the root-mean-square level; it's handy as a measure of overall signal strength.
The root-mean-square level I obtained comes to 9.0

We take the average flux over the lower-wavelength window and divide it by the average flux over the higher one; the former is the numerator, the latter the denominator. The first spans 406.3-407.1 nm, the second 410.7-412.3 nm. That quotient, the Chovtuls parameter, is 1.04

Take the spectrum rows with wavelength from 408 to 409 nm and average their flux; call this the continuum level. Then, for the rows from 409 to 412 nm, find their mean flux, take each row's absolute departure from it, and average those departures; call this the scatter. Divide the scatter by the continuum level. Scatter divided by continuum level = 0.11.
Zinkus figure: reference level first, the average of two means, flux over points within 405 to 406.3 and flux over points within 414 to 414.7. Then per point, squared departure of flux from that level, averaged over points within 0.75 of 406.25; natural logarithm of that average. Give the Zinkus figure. -0.6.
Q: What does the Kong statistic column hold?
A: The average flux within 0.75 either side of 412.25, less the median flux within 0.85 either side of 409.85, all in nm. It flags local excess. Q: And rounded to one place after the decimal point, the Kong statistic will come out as 1.3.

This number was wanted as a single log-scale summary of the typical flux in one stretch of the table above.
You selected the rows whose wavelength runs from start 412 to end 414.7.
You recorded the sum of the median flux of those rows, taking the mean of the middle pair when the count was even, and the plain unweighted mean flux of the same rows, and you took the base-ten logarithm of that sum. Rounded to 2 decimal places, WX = 1.29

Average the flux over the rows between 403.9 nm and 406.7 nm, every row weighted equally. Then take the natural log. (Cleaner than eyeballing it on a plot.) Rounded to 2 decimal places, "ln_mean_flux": 2.30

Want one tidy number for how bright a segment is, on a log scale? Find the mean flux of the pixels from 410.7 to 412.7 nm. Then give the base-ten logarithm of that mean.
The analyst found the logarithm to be 0.95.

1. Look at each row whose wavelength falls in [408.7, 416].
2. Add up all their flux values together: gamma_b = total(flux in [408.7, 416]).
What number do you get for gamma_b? 163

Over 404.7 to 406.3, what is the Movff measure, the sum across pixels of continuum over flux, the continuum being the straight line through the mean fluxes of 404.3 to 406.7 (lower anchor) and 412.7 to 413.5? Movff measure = 3.90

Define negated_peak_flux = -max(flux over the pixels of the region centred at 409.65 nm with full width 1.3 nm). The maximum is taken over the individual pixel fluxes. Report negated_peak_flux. -9.0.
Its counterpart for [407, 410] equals -10.1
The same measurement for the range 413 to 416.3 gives -11.8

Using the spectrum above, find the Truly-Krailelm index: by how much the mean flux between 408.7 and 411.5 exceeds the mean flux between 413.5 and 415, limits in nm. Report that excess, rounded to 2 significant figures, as -1.3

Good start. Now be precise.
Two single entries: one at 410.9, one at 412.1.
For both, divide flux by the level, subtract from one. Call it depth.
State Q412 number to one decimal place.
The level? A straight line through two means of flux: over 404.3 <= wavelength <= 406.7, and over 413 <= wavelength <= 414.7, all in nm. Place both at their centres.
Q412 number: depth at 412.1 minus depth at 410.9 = -0.2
